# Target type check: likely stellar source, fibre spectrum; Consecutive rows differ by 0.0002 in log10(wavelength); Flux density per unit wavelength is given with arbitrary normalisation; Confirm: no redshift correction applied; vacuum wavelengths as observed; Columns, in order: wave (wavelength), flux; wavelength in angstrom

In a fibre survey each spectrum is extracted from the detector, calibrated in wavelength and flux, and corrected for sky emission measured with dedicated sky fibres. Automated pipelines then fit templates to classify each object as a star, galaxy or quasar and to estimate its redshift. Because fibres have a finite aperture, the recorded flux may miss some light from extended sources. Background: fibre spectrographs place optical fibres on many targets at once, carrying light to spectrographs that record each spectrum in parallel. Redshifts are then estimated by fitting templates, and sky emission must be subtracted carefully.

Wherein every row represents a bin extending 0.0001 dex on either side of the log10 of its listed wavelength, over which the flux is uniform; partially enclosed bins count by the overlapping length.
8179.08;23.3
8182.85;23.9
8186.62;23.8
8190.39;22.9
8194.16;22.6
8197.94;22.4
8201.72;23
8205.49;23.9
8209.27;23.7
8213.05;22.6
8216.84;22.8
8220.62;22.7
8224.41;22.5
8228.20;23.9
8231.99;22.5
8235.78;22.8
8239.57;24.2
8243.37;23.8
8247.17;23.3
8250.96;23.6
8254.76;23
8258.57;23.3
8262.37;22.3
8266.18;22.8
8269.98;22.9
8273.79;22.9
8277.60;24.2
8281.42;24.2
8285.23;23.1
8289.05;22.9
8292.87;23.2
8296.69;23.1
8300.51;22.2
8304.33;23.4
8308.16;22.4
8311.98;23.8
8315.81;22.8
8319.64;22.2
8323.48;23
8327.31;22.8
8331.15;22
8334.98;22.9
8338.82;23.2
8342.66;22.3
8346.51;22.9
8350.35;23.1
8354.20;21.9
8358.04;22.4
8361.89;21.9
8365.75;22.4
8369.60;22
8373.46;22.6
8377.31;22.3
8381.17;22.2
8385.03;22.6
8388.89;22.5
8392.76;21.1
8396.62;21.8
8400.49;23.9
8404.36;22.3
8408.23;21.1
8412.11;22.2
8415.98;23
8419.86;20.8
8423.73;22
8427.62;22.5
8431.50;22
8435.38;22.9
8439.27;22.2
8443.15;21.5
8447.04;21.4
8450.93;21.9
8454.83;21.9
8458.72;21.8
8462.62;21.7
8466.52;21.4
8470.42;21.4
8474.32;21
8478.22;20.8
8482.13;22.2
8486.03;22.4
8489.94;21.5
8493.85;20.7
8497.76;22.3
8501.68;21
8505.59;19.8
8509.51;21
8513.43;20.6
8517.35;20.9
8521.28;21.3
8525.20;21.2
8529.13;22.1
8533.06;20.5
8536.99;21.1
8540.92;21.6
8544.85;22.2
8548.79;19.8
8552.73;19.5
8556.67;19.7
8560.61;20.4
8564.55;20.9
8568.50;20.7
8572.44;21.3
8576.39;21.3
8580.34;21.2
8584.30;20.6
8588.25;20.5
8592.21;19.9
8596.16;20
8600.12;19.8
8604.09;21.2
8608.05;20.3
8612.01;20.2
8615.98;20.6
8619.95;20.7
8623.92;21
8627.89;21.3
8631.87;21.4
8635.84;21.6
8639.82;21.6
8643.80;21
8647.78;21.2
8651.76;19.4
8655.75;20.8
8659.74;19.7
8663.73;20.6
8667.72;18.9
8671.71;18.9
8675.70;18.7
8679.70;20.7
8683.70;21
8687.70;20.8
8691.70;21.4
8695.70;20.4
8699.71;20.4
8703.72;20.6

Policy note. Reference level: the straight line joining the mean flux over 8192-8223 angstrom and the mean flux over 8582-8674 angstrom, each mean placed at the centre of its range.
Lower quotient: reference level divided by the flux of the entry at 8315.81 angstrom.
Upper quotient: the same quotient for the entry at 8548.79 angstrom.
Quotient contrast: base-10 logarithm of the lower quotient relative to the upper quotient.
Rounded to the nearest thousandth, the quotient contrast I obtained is -0.034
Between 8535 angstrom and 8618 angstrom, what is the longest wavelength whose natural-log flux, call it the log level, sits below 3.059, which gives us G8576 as 8615.98 angstrom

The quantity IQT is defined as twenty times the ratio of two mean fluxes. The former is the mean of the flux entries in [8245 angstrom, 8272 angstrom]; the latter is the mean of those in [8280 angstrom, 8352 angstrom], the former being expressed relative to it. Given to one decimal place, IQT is 20.1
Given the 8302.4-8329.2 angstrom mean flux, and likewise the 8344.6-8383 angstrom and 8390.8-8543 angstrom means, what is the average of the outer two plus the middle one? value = 44.6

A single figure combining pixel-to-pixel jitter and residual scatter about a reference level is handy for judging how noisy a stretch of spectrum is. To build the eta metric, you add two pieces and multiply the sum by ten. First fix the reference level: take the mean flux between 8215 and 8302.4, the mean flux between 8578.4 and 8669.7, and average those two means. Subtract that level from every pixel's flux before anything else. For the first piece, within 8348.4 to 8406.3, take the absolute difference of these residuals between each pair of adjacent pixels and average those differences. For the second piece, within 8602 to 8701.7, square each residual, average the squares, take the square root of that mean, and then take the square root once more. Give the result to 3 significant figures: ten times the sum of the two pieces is 19.9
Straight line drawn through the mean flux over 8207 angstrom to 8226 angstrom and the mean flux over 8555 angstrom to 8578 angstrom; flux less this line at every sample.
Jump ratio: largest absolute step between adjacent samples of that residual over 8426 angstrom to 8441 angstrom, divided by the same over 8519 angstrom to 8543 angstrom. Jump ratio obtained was 0.6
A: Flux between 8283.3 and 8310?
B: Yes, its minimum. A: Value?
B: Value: 22.2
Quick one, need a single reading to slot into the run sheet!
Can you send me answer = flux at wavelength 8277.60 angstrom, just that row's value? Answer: 24.2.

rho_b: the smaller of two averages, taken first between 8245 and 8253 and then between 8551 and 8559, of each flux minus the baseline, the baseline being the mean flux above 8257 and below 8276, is -3.2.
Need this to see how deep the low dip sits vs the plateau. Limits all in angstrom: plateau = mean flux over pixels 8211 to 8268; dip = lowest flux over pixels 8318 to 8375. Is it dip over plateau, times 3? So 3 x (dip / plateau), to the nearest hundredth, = 2.85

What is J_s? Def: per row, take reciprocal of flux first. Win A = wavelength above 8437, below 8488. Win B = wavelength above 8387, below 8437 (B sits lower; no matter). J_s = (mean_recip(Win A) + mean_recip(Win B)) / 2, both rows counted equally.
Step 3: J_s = 0.0457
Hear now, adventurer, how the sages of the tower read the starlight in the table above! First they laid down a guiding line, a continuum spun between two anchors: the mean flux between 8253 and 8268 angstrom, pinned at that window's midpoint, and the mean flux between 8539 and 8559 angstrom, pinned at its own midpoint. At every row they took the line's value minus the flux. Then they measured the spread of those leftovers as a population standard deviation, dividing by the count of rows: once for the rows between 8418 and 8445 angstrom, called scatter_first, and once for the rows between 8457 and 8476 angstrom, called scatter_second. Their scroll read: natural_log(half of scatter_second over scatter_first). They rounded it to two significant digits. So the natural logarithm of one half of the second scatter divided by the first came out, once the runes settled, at -1.7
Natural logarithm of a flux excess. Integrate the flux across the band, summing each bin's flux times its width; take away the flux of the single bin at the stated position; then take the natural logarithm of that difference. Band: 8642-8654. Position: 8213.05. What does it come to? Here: 5.41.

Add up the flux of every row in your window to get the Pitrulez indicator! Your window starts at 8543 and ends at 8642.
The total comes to 518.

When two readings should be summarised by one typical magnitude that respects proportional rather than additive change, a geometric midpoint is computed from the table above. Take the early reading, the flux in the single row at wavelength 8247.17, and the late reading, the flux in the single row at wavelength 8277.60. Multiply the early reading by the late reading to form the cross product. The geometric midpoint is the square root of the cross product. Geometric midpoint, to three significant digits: 23.7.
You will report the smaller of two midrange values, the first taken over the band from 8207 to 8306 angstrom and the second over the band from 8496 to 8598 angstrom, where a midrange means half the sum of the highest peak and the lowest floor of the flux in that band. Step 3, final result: 20.9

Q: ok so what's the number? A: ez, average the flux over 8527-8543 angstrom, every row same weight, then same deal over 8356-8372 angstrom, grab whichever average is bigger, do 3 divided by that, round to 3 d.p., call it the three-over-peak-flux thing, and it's 0.135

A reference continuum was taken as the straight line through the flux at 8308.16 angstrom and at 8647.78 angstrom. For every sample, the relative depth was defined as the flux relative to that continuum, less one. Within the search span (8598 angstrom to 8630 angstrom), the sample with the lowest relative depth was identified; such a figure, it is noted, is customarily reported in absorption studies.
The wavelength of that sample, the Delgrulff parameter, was 8600.12 angstrom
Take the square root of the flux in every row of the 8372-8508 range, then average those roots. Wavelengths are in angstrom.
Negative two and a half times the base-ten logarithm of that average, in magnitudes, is -1.67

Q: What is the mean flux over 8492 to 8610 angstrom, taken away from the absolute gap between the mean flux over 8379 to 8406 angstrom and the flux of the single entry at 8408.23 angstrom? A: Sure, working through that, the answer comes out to -19.5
